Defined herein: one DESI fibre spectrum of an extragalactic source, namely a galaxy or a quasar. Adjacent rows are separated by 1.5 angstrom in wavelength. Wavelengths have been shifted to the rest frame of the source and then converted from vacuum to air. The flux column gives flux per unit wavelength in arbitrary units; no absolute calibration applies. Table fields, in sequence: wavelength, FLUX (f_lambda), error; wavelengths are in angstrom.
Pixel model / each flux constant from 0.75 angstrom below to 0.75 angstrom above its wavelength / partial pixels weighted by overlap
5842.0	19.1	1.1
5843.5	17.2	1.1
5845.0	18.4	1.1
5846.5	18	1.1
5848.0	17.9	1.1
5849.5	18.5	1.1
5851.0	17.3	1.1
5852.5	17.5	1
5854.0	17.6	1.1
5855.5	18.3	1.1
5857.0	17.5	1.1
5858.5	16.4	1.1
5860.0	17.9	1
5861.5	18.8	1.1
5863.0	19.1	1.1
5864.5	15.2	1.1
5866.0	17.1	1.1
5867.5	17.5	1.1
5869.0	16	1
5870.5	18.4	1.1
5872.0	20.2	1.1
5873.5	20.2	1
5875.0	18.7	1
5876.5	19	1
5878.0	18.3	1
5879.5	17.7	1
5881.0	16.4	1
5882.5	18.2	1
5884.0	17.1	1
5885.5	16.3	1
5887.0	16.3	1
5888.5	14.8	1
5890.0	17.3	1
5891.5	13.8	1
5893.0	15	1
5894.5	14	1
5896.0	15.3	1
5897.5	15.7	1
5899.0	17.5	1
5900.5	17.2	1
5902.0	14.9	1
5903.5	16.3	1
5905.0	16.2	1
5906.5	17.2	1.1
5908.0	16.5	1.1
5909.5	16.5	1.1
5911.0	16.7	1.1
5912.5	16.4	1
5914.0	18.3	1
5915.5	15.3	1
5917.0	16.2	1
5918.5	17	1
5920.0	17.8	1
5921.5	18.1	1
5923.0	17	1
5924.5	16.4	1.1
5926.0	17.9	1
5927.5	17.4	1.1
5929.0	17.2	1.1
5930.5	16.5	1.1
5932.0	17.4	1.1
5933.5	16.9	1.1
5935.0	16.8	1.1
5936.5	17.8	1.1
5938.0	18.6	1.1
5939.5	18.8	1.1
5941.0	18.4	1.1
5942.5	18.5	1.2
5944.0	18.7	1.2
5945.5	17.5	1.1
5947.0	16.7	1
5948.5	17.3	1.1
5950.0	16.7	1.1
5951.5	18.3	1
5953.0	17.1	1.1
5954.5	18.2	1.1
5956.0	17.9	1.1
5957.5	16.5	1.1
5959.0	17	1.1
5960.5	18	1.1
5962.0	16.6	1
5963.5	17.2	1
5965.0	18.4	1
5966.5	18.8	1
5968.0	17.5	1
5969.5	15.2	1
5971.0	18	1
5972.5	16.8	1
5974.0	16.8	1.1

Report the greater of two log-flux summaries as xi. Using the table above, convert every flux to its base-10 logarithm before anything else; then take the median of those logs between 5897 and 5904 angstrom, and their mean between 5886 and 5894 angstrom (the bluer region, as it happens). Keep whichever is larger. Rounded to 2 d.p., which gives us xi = 1.21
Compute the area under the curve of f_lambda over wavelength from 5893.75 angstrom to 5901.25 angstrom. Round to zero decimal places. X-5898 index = 120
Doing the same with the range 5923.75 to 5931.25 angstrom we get 128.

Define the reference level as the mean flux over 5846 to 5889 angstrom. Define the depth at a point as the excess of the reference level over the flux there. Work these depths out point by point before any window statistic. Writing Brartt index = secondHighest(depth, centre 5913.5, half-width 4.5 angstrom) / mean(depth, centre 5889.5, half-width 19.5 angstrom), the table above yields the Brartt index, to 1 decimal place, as 1.8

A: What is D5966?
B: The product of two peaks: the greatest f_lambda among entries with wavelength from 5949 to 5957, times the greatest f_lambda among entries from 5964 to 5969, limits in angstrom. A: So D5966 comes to 344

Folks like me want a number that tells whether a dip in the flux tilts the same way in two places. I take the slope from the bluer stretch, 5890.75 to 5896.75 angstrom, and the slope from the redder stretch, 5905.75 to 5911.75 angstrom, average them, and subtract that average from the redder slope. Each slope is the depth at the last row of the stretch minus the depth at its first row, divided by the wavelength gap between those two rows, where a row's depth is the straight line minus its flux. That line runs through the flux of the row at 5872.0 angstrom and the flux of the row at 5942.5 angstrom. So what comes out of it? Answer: 0.2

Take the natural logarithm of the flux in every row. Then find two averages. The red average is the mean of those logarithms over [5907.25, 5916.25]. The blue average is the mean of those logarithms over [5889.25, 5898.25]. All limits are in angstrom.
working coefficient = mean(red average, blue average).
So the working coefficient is 2.76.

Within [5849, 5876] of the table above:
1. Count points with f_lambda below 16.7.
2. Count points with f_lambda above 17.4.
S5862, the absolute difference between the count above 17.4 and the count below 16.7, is 10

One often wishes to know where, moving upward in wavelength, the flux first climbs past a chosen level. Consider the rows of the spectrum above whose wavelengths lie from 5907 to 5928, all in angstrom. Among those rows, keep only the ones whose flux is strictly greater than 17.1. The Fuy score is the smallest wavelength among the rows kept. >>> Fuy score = 5914.0 angstrom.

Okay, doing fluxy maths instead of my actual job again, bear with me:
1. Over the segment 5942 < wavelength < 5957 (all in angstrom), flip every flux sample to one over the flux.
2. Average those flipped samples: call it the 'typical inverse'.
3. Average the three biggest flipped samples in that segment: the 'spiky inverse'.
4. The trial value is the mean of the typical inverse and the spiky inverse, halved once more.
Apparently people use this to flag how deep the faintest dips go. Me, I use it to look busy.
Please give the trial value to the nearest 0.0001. 0.0290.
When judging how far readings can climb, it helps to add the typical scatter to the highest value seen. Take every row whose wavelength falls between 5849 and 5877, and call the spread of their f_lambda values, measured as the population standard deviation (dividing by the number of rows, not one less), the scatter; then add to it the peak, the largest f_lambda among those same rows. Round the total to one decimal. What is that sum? 21.5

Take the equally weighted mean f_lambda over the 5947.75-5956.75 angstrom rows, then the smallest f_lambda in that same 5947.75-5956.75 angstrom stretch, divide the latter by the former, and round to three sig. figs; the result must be 0.950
